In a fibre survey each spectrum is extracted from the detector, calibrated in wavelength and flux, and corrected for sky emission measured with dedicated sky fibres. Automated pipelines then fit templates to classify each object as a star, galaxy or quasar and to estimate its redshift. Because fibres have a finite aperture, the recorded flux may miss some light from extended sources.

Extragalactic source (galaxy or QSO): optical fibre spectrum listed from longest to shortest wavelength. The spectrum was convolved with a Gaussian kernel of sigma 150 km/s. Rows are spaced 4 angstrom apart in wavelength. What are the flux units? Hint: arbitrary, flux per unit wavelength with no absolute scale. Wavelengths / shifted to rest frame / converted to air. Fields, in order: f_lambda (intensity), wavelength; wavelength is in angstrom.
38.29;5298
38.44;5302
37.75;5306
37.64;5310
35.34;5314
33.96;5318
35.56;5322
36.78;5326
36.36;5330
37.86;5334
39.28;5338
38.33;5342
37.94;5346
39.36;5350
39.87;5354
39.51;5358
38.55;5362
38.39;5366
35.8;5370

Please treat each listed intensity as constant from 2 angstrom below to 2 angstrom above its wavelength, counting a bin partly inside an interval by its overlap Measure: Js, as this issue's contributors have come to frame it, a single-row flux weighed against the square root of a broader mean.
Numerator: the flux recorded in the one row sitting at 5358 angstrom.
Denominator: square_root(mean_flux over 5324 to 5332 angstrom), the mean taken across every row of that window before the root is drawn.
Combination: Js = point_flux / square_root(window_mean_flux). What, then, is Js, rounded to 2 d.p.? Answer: 6.53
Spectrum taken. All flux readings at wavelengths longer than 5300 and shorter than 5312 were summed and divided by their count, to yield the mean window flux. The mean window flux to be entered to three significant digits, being 37.9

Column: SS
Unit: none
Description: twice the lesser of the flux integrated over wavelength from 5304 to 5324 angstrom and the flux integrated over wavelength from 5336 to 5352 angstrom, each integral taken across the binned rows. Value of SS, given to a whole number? 1239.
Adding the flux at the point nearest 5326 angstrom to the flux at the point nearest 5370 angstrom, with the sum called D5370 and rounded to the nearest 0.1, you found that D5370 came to 72.6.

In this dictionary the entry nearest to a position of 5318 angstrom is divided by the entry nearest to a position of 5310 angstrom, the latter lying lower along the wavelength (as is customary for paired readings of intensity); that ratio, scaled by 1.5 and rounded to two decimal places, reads 1.35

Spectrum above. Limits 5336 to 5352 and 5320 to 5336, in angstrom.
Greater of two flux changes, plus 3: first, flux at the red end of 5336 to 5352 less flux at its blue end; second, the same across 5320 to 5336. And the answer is 5.300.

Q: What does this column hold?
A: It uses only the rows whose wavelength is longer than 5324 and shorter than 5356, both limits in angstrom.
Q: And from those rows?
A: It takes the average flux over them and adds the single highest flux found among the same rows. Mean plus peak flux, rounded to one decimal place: 78.1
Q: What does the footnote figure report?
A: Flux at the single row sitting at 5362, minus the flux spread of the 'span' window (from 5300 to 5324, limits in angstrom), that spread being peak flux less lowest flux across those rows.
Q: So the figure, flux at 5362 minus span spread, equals 34.1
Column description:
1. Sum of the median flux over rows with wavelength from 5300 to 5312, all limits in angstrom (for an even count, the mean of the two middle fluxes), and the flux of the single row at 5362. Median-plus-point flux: 76.3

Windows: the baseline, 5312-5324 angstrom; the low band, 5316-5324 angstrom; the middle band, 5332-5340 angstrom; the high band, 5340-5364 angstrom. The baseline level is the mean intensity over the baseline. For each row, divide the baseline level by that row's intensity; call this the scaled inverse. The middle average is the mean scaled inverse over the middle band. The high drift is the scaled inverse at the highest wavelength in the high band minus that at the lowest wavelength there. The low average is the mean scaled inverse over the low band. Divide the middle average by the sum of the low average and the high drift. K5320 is 0.906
